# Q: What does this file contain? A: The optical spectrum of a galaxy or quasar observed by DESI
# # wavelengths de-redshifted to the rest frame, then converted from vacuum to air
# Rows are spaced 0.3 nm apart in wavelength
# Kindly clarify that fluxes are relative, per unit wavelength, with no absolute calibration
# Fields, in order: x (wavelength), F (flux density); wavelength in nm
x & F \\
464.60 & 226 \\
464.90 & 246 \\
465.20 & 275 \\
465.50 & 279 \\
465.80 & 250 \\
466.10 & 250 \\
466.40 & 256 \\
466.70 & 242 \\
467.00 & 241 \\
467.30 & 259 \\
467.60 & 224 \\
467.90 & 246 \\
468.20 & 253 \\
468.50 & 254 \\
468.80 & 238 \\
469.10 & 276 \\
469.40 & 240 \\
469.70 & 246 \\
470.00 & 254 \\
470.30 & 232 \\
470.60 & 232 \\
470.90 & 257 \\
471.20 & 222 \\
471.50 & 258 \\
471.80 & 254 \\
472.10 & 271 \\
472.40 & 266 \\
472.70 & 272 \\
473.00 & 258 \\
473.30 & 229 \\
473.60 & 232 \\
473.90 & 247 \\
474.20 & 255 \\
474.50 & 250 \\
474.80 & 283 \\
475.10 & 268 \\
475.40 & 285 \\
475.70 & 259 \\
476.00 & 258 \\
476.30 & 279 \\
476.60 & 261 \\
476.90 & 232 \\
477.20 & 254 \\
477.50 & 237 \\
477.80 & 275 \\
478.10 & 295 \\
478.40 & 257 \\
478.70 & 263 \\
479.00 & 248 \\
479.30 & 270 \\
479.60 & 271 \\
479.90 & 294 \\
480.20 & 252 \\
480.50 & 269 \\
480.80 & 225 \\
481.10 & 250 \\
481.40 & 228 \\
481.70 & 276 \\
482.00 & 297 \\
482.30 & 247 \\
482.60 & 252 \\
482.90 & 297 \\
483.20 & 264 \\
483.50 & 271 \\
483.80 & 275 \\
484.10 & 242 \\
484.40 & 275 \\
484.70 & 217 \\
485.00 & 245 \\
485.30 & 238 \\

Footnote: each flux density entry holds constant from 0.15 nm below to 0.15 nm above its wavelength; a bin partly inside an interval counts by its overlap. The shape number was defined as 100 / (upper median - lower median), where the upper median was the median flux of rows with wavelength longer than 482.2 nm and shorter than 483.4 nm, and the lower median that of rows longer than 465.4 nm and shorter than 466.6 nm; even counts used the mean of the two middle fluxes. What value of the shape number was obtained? 20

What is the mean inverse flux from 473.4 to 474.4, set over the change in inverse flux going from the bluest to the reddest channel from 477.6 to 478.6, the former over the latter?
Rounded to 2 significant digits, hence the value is 16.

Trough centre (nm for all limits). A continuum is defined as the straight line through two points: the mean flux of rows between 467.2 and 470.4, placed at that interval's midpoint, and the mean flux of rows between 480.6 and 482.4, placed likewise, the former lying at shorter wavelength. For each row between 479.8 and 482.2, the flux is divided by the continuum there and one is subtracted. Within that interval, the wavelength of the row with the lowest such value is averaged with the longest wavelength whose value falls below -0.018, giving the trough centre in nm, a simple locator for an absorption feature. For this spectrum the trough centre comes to 481.10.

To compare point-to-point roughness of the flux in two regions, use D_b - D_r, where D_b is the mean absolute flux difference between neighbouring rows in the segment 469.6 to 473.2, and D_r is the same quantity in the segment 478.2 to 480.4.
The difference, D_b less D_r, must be -3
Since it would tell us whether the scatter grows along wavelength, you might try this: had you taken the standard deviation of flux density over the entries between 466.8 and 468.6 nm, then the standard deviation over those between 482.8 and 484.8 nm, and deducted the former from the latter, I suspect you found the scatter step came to 13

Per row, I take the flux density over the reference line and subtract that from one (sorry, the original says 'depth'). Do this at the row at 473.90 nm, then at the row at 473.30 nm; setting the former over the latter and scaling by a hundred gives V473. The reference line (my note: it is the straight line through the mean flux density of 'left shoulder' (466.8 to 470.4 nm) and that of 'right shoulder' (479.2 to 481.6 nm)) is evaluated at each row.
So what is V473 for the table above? 21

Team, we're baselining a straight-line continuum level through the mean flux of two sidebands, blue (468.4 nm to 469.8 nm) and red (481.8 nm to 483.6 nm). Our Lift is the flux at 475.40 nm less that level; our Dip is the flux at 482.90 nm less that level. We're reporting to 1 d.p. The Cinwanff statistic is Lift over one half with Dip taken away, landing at -1.0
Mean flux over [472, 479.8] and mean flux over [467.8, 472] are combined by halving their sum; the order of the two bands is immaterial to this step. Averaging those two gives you 254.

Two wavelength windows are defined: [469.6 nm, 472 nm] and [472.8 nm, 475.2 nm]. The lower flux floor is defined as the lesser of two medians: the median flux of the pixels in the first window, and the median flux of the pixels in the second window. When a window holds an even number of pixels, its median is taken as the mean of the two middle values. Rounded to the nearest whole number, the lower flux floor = 250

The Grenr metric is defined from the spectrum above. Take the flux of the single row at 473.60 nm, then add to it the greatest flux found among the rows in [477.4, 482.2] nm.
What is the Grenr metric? 529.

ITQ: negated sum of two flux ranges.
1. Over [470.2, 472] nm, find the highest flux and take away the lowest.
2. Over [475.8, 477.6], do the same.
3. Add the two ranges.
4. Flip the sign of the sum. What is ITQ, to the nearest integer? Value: -83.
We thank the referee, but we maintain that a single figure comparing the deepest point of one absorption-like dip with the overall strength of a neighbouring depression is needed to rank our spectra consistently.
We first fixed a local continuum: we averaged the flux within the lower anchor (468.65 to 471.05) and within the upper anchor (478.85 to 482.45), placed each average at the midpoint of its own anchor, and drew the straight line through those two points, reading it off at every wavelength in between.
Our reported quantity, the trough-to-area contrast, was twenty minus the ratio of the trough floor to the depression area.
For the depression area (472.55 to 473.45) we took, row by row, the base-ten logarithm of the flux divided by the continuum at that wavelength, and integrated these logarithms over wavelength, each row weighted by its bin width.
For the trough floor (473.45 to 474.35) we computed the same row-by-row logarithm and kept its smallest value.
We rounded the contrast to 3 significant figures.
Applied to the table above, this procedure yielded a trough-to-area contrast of 35.3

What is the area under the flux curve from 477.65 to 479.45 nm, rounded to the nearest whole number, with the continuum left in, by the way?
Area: 482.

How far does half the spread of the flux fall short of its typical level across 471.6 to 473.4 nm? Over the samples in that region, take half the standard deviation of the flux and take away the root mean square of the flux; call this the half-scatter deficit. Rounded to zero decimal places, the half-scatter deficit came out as -251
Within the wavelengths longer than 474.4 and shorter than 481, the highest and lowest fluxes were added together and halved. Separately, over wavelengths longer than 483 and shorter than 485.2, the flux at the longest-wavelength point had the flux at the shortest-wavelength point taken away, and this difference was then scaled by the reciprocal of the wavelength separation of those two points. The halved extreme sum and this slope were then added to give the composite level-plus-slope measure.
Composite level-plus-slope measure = 249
